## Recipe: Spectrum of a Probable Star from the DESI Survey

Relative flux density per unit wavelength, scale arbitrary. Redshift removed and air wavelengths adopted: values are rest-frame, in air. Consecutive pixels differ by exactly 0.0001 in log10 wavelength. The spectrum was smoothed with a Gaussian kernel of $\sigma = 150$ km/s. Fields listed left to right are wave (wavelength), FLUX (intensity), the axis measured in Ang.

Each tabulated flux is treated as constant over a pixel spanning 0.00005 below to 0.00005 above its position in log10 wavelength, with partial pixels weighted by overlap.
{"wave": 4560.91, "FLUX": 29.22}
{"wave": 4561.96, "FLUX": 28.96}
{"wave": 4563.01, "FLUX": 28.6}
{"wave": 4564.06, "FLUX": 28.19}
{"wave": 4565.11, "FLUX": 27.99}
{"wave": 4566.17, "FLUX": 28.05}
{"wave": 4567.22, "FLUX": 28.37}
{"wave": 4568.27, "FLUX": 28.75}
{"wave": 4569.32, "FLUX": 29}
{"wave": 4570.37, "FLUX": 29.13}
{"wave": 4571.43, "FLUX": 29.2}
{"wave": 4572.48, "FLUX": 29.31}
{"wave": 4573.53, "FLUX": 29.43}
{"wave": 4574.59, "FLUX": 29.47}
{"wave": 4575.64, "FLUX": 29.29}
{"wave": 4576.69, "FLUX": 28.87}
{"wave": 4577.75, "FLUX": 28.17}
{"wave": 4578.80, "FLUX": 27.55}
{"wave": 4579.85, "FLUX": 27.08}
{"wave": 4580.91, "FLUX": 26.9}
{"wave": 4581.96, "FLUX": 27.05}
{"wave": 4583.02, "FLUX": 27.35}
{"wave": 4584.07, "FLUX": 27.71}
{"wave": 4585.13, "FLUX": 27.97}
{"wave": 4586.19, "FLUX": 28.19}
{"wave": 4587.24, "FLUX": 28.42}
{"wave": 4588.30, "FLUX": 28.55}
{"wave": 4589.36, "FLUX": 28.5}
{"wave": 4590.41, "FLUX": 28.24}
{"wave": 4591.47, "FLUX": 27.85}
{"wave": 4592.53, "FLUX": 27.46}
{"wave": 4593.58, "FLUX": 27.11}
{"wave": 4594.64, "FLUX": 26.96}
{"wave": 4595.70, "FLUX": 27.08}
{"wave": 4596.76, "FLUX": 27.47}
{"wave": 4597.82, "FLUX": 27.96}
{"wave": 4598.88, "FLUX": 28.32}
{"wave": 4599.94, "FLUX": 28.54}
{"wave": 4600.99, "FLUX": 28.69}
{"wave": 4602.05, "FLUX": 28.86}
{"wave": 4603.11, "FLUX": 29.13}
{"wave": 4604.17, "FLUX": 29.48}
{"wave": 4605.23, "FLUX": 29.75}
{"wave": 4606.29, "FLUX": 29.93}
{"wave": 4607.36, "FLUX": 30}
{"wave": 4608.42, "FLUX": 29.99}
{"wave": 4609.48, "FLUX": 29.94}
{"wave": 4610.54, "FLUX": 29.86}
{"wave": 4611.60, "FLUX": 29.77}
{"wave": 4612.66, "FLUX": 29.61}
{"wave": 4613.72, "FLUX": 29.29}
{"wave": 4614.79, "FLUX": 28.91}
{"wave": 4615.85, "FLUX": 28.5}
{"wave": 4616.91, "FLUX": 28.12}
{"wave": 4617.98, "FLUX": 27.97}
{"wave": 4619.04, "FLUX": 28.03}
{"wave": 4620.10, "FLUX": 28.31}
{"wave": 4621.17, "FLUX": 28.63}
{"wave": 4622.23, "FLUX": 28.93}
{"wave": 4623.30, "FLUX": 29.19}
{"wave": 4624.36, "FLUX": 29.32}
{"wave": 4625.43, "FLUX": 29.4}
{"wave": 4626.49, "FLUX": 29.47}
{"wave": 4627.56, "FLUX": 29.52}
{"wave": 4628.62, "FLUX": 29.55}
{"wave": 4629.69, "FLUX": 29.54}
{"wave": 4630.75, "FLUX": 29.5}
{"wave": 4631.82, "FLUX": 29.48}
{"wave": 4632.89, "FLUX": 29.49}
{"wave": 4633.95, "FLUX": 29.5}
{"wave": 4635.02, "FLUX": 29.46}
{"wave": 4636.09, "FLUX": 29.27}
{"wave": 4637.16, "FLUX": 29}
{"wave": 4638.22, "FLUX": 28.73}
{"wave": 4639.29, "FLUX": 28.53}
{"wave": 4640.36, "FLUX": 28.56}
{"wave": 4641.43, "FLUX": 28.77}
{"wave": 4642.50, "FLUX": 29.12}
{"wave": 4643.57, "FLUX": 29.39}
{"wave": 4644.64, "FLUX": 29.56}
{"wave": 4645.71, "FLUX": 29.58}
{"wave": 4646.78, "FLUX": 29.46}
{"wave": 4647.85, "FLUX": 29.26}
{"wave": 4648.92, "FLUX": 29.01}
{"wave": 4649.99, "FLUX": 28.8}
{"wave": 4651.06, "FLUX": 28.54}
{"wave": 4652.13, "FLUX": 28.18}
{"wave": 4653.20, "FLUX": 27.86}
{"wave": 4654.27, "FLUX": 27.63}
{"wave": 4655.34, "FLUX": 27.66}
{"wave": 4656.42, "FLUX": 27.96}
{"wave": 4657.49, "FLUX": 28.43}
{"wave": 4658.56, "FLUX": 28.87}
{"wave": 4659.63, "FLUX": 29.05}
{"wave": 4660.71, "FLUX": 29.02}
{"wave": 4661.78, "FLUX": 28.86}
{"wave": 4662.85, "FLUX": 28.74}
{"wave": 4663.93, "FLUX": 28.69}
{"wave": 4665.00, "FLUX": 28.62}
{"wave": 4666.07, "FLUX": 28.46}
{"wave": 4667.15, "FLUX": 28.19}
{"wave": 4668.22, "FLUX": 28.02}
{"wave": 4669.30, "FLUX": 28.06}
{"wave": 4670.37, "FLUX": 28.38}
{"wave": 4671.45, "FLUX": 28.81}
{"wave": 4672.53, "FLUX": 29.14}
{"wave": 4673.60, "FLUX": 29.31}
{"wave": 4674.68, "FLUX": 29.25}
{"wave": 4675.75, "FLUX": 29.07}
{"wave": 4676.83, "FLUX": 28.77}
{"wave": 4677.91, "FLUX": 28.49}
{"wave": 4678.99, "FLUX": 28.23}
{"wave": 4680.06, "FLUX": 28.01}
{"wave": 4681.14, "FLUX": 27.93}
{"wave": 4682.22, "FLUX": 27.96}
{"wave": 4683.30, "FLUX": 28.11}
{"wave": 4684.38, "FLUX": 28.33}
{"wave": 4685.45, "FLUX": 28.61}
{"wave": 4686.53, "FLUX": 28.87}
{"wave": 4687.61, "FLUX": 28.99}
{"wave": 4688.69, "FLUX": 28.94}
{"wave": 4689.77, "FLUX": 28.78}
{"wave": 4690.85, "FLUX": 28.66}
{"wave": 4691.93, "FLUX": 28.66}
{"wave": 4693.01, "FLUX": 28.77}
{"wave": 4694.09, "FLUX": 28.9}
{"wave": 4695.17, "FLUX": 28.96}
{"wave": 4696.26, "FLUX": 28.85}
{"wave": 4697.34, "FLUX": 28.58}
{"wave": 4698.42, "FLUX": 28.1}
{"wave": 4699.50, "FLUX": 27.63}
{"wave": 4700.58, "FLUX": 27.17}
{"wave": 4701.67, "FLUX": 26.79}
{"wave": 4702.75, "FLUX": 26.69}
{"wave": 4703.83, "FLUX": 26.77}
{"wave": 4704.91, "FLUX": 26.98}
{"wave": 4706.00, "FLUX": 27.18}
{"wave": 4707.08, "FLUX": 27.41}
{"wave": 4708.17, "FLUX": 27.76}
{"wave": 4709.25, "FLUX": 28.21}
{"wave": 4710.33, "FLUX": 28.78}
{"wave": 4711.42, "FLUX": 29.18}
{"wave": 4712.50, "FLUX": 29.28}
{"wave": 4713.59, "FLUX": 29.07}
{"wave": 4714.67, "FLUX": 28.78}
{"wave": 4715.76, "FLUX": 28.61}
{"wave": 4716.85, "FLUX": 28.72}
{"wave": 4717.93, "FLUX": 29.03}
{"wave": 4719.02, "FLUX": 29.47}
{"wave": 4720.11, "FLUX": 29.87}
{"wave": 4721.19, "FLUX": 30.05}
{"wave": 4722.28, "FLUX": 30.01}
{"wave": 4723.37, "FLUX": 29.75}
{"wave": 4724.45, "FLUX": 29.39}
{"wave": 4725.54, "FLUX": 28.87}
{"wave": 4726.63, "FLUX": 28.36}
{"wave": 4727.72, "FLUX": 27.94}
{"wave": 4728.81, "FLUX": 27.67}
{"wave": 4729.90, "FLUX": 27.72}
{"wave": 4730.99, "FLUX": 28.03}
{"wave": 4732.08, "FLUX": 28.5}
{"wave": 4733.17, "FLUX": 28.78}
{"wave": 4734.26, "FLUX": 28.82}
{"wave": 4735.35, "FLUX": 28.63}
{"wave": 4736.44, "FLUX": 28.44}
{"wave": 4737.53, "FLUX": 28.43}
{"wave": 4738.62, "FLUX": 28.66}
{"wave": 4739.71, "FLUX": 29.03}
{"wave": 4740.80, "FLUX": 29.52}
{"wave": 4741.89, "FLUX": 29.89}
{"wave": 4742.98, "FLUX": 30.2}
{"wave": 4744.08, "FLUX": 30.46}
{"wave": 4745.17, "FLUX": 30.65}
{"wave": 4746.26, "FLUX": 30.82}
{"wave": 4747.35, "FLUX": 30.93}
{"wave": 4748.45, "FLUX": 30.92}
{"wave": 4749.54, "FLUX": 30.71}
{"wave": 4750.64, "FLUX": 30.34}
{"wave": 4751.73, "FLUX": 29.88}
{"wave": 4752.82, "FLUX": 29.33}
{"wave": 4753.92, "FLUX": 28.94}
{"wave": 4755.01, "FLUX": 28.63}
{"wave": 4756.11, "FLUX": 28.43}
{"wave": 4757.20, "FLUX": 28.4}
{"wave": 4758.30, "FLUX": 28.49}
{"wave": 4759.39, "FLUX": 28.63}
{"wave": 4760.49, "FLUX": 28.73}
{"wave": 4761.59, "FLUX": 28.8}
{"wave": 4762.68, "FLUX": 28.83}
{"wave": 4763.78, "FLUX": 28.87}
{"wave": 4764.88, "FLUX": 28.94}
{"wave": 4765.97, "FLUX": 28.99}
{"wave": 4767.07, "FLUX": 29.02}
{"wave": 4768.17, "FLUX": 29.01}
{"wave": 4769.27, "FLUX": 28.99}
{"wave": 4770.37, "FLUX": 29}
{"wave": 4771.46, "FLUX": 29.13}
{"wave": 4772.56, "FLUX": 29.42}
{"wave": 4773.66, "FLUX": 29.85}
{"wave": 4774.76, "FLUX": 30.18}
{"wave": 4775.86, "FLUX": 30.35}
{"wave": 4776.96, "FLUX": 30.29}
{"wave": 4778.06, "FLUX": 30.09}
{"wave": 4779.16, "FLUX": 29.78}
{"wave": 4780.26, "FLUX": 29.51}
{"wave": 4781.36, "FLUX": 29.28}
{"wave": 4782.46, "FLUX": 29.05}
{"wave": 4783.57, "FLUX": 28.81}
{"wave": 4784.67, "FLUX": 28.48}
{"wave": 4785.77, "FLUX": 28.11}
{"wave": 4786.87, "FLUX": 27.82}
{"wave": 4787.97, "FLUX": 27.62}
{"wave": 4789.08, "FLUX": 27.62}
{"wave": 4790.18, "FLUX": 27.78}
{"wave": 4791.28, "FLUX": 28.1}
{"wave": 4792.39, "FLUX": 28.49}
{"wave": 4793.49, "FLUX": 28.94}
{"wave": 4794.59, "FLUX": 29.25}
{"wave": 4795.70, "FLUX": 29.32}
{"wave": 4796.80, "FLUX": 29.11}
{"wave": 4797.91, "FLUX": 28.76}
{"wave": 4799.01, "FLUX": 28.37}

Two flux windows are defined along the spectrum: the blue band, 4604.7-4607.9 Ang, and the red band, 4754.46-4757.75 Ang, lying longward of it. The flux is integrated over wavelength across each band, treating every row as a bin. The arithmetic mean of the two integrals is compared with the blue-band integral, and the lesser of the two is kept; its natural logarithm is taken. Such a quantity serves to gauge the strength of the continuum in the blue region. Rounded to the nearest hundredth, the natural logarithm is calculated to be 4.55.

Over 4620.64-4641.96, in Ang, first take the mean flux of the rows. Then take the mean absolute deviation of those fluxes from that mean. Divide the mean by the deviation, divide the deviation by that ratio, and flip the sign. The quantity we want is -0.0035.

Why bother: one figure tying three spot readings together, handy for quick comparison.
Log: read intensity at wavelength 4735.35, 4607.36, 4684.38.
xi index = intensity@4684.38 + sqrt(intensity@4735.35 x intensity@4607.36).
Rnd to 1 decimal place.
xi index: 57.6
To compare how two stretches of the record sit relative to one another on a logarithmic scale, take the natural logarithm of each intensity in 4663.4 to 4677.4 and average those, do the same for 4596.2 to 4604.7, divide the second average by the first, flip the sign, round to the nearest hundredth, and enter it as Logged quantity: -1.00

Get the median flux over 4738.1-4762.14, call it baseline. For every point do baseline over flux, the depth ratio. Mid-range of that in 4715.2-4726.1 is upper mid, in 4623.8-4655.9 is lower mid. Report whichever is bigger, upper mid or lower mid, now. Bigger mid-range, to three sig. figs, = 1.03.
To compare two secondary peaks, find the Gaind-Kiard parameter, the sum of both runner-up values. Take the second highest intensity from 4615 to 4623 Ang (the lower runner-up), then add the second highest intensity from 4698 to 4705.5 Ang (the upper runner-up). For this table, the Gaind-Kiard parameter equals 56.3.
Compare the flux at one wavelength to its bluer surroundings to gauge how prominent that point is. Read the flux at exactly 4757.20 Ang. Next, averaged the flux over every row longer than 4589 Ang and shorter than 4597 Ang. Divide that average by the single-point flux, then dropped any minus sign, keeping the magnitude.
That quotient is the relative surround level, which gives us 0.97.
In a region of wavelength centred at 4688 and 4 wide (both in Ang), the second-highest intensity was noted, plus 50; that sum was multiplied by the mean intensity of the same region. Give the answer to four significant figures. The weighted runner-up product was 2281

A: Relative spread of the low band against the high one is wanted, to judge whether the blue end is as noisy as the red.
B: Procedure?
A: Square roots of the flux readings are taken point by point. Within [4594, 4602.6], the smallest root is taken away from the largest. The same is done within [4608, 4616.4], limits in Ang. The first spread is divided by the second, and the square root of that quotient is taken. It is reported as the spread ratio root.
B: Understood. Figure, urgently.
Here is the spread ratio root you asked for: 1.1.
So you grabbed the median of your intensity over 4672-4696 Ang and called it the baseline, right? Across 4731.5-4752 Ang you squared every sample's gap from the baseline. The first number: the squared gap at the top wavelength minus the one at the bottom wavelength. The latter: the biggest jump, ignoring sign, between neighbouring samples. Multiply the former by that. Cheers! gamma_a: 1.5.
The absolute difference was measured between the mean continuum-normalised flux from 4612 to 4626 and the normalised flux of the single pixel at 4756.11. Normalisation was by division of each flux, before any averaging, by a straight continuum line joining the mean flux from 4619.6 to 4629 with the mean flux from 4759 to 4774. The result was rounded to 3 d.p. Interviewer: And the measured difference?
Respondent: 0.008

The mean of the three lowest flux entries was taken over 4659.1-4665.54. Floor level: 28.7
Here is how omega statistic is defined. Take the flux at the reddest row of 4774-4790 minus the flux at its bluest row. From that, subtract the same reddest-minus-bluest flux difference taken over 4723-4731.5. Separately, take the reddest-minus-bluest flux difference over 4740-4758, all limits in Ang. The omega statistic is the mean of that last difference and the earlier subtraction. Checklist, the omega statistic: -1.0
